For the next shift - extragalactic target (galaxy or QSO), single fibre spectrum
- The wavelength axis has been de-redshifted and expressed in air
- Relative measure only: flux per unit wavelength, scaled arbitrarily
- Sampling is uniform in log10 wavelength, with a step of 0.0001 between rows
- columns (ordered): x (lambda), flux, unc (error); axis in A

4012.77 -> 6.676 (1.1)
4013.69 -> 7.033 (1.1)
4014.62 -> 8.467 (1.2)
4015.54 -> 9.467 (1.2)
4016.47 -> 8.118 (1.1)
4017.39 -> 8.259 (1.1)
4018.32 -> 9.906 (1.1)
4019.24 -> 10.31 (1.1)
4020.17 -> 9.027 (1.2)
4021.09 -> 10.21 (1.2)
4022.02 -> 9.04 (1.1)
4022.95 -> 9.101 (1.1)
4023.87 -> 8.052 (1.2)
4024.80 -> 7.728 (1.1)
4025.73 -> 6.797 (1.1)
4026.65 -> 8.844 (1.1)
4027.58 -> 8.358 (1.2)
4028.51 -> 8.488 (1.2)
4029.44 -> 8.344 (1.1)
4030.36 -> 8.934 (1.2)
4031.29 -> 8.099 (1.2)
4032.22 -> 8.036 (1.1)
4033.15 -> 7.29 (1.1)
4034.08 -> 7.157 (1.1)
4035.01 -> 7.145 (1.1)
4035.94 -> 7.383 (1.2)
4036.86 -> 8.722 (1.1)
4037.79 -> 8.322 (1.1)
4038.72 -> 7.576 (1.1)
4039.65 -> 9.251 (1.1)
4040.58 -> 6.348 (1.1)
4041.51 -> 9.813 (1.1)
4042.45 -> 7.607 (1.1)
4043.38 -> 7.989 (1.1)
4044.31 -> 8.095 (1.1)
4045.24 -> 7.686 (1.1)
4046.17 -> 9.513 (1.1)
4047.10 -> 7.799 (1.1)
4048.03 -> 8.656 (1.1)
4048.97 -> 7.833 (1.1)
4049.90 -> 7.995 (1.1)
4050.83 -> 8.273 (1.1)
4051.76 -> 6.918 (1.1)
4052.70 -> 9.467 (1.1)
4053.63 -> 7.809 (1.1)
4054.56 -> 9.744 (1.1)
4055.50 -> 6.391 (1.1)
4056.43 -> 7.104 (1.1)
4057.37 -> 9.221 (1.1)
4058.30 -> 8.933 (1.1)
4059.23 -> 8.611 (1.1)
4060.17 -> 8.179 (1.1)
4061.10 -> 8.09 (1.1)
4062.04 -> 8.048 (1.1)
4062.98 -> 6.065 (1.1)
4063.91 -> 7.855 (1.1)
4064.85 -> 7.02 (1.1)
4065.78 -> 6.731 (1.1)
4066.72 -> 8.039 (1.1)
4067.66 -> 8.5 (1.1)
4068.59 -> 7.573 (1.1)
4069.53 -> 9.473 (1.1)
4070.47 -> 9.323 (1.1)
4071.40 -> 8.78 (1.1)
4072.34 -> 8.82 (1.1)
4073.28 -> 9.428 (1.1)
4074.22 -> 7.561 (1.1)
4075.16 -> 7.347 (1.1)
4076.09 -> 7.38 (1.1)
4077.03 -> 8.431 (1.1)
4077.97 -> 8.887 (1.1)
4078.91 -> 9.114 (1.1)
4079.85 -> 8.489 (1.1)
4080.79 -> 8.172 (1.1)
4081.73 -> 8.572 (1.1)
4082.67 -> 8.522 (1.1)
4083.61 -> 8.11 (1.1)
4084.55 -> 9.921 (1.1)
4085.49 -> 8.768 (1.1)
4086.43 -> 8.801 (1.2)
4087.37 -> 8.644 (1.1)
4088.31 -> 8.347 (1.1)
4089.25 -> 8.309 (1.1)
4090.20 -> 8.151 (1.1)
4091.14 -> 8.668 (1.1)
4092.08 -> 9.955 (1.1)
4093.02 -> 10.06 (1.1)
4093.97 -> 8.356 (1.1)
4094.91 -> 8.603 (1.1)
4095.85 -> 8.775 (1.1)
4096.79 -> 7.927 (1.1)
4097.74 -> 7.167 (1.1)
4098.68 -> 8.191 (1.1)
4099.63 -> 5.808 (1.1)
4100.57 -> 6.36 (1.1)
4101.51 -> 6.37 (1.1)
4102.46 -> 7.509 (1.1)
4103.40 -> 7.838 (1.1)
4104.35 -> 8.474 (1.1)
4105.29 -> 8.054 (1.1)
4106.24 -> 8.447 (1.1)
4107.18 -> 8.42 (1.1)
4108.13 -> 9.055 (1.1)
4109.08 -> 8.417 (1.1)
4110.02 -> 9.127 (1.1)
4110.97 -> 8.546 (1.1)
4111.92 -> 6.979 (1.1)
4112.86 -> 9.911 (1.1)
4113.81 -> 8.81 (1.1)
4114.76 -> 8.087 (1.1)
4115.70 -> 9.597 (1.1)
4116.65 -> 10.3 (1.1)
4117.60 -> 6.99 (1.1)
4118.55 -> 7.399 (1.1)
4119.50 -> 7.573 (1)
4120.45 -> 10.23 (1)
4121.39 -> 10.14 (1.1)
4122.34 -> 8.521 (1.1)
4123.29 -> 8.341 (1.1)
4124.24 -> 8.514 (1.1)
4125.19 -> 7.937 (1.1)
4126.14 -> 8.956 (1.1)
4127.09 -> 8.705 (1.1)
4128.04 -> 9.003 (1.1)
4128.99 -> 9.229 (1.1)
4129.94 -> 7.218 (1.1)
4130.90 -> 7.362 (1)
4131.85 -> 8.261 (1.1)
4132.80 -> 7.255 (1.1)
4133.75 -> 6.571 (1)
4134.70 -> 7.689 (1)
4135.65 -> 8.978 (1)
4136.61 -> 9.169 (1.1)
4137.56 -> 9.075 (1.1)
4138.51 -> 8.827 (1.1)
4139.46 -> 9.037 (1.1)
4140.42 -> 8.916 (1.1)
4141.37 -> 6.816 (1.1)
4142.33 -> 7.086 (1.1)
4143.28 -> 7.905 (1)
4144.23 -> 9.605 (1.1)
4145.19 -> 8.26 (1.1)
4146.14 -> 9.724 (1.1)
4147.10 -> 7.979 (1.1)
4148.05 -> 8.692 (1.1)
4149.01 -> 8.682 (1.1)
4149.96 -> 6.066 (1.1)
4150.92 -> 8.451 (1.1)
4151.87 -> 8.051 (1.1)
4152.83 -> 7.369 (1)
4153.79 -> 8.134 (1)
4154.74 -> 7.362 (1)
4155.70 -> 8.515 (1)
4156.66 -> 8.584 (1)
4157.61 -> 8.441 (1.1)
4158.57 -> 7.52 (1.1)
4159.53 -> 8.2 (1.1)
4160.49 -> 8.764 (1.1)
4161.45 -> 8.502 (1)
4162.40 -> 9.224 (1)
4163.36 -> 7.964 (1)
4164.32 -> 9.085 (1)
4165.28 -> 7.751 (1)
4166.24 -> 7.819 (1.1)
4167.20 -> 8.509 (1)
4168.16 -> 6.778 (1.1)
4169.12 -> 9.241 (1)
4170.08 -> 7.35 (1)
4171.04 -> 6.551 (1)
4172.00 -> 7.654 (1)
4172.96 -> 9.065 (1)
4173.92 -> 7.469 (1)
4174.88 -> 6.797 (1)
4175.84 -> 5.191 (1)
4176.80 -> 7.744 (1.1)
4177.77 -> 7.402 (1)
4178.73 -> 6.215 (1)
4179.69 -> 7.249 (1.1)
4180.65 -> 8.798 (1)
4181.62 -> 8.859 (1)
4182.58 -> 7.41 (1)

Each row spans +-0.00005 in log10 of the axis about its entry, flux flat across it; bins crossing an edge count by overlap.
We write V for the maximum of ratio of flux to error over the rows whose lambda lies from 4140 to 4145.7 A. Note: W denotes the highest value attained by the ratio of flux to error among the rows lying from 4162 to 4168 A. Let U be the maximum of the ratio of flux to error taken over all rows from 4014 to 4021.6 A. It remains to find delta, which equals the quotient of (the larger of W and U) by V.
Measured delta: 1.07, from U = 9.37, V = 8.73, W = 9.2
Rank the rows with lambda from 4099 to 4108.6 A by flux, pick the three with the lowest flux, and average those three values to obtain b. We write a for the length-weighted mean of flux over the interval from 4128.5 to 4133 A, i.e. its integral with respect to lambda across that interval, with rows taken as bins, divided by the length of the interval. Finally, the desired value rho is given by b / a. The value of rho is 0.78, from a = 7.90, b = 6.18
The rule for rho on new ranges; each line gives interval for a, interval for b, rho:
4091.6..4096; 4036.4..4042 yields 0.81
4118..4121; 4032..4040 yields 0.85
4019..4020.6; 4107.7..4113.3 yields 0.83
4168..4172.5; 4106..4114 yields 1.05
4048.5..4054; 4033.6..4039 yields 0.90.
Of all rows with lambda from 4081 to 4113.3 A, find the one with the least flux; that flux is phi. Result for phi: 5.808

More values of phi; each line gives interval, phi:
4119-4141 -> 6.571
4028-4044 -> 6.348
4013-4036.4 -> 6.797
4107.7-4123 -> 6.979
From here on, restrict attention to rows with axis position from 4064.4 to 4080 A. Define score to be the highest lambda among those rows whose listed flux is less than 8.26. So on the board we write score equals 4076.09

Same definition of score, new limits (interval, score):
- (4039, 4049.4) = 4048.97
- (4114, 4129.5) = 4125.19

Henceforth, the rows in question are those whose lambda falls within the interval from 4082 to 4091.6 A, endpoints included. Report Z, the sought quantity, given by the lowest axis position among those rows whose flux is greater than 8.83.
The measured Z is 4084.55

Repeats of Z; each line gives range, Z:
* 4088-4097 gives 4092.08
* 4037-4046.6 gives 4039.65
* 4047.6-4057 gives 4052.70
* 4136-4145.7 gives 4136.61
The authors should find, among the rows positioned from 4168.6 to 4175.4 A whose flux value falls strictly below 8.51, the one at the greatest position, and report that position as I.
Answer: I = 4174.88 A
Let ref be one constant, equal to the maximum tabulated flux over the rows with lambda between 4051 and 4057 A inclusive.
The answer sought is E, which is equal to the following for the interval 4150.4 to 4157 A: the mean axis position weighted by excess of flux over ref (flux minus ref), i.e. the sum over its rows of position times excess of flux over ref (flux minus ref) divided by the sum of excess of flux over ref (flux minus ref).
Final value 4153.7 A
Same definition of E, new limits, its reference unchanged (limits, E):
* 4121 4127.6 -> 4124.8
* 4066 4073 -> 4069.0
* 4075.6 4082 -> 4078.6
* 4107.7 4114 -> 4111.0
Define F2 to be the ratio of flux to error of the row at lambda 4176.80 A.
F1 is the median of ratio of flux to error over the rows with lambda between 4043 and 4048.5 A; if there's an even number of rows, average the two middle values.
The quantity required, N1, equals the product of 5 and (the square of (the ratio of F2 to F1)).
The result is 4.64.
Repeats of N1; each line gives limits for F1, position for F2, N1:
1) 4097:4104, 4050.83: 6.66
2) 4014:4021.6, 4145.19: 4.75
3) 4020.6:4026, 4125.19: 4.48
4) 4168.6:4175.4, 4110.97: 5.41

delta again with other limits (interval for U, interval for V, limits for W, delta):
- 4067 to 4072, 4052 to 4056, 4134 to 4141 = 1.01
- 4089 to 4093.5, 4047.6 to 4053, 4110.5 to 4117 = 1.09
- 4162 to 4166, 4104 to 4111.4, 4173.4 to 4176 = 1.11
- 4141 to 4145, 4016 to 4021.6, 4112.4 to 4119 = 1.00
